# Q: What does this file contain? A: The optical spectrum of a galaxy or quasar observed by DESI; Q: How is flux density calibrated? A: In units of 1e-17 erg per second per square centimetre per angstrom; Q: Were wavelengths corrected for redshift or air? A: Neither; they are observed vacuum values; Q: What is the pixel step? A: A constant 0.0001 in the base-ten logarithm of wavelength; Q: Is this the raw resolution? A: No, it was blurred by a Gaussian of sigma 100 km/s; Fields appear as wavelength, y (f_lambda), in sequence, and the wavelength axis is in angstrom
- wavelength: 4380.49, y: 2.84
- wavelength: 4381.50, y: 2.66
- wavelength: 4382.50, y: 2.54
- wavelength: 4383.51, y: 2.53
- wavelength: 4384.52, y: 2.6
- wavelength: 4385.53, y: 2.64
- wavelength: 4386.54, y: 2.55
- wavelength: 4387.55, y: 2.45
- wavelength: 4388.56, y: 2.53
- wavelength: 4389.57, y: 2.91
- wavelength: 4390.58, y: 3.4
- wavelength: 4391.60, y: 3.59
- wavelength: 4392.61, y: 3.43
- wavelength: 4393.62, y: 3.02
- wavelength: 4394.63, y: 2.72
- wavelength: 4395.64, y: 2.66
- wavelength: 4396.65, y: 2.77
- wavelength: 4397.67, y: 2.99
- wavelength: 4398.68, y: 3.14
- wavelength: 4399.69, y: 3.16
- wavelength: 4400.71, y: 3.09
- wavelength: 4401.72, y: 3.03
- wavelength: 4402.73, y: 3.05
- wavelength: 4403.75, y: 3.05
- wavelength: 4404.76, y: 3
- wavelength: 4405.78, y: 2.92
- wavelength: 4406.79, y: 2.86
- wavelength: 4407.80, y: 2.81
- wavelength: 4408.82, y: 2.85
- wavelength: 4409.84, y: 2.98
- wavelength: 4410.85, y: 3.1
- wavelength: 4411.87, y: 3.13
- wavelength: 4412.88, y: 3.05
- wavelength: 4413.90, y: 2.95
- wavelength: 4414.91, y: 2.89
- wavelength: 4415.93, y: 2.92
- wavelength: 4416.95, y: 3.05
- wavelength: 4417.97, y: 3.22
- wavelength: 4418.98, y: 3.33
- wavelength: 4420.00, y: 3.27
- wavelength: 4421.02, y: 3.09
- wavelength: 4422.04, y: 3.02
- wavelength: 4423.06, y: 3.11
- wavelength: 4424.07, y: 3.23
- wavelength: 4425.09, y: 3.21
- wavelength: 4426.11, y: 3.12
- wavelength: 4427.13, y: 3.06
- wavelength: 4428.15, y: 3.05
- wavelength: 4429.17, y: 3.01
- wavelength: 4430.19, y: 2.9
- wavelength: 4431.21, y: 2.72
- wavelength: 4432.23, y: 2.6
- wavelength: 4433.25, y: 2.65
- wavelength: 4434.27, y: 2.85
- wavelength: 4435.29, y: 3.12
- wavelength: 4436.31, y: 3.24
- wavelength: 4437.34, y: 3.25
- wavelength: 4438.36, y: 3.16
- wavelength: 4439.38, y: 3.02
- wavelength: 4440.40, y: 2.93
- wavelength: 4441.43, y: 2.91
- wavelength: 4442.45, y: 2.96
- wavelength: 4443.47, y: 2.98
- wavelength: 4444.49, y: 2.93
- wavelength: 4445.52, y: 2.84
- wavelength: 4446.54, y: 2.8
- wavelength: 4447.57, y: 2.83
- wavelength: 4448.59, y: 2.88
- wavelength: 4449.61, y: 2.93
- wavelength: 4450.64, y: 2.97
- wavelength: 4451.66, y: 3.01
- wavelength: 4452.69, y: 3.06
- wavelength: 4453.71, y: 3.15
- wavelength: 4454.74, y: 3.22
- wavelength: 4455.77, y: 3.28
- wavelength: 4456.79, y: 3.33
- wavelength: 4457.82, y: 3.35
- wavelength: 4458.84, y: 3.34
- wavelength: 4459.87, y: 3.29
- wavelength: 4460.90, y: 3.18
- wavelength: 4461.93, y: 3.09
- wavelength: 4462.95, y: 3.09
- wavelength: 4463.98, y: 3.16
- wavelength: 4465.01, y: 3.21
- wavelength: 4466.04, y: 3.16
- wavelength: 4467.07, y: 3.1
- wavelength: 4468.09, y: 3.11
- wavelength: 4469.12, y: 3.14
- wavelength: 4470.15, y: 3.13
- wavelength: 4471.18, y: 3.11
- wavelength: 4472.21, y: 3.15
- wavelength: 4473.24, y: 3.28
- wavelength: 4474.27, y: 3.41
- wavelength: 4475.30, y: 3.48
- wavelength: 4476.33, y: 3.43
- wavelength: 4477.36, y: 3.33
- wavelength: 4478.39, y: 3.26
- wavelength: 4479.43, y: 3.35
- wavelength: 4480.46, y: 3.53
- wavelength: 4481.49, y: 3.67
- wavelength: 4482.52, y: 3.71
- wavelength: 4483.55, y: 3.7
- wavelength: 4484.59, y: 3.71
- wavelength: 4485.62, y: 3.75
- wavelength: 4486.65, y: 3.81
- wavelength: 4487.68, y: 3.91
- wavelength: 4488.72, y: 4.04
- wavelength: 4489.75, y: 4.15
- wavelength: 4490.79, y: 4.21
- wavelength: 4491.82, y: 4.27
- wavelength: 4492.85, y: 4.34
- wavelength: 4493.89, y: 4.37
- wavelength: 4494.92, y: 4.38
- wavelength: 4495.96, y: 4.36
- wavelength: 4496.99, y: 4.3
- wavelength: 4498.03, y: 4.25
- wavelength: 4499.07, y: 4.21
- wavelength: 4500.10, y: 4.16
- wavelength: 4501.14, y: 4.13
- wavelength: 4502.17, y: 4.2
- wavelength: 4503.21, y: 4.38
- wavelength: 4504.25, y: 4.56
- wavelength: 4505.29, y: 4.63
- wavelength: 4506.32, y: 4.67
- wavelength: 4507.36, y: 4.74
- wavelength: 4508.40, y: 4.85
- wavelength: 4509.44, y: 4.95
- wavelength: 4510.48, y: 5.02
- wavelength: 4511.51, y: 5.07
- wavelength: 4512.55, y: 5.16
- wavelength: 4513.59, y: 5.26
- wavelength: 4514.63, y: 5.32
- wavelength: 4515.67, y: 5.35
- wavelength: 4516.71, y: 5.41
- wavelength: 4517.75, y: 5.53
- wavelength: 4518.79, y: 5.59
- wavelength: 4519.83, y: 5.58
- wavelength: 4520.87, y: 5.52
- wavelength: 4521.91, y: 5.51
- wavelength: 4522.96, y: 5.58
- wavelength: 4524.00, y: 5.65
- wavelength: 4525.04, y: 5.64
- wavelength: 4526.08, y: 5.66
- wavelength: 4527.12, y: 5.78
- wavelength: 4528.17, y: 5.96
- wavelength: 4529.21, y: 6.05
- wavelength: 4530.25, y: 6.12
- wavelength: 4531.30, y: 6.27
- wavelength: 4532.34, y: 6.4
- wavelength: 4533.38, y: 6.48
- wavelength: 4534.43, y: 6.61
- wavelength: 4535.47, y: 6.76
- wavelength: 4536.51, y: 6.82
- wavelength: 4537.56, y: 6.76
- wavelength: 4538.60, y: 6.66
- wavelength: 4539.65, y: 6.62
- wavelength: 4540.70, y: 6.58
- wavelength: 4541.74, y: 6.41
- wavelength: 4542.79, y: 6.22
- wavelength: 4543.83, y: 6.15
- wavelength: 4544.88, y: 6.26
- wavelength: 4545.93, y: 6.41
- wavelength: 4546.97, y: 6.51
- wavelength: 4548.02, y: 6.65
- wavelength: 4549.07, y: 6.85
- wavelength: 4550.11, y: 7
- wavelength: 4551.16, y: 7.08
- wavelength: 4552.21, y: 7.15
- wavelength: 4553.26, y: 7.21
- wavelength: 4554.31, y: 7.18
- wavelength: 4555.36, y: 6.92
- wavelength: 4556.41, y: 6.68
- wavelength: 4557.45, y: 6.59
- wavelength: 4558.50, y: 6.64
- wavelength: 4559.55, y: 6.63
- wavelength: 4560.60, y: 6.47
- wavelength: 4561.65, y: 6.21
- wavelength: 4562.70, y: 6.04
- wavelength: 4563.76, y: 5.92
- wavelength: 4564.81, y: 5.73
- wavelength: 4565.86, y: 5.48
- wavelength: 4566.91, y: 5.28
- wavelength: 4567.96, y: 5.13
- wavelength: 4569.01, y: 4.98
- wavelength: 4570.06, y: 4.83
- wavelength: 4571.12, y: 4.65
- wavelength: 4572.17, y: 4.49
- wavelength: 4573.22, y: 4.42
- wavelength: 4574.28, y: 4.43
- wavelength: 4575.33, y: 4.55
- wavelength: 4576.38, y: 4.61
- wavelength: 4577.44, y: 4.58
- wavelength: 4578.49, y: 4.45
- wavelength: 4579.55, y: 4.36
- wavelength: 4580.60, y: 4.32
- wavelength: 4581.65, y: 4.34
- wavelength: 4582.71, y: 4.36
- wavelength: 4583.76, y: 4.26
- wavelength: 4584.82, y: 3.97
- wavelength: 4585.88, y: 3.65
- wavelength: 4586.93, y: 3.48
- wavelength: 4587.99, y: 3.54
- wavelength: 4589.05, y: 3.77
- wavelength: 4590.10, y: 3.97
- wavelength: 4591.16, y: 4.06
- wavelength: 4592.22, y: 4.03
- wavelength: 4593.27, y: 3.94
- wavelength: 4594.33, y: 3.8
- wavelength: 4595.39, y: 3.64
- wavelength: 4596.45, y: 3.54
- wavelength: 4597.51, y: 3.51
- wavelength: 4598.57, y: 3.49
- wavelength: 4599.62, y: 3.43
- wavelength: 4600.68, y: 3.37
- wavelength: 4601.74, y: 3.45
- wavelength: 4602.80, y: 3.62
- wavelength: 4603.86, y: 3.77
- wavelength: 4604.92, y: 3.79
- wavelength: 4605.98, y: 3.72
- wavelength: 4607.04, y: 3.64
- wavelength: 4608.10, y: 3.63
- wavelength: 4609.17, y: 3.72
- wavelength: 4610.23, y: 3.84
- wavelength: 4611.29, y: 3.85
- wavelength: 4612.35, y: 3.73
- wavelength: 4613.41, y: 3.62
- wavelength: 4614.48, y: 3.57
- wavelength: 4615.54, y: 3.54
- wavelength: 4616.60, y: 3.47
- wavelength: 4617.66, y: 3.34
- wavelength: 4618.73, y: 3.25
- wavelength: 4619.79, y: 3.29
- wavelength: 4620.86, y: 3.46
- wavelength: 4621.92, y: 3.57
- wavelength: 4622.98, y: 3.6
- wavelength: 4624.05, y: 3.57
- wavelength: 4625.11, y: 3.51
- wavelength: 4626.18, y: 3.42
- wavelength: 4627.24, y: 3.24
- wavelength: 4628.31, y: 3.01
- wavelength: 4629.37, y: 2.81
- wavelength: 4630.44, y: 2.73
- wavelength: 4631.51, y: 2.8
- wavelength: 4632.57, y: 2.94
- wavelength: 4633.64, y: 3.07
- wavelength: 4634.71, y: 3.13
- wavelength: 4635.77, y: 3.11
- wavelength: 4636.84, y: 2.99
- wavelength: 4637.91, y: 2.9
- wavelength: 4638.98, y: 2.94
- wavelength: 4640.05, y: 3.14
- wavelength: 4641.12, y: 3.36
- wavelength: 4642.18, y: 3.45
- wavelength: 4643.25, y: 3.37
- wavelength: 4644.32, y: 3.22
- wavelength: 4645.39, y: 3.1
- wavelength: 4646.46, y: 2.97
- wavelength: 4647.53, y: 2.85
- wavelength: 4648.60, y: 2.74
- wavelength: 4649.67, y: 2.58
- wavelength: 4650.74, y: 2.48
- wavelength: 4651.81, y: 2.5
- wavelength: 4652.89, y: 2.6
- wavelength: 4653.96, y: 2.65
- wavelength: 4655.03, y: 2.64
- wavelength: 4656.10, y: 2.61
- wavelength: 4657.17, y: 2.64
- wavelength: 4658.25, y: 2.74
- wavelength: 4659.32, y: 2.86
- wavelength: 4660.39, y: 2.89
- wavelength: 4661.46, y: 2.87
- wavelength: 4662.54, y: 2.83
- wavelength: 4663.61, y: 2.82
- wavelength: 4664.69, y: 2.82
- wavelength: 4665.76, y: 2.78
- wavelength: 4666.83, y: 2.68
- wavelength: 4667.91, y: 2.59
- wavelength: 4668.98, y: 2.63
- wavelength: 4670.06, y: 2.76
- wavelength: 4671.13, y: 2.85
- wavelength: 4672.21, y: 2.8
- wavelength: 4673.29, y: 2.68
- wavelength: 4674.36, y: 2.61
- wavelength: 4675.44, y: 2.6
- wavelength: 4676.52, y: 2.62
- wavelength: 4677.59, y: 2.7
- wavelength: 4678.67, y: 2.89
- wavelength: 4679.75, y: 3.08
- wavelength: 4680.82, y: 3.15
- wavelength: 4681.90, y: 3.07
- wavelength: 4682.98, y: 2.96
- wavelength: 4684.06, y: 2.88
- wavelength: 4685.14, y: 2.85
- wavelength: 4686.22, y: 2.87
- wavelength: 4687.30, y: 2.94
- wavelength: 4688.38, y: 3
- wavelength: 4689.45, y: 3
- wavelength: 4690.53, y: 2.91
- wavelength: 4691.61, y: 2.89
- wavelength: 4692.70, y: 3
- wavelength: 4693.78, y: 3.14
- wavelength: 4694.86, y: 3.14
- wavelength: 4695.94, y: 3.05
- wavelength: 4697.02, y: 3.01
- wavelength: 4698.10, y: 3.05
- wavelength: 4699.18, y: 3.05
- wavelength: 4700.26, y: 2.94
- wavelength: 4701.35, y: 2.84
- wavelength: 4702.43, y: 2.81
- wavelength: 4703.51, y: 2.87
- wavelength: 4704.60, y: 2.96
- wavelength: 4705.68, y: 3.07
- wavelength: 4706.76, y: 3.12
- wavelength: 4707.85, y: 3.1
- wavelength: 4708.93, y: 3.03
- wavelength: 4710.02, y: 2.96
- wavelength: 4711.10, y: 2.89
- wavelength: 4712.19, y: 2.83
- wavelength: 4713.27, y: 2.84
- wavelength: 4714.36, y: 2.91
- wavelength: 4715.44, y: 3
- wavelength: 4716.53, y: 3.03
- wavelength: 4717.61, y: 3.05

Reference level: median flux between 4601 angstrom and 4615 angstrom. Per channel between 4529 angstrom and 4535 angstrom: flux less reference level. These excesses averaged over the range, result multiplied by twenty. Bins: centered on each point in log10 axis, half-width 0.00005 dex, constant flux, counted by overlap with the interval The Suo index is 52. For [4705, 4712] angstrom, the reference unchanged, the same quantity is -14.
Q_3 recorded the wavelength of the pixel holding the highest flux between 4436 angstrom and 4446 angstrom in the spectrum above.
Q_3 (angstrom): 4437.34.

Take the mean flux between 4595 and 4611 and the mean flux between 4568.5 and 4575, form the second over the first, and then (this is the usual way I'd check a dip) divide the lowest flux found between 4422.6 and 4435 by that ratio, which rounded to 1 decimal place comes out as 2.0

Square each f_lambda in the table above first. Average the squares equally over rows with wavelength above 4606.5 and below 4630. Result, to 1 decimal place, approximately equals 12.2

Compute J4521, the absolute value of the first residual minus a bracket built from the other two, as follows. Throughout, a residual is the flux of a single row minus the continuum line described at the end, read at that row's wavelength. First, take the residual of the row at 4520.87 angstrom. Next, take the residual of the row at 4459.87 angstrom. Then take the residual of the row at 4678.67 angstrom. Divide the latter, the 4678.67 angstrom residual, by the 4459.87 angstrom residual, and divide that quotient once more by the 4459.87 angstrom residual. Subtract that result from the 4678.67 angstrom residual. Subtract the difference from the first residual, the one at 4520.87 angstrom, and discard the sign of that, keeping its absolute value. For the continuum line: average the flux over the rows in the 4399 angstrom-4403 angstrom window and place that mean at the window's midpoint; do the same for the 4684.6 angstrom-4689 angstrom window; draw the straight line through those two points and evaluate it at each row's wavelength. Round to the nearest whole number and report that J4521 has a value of 2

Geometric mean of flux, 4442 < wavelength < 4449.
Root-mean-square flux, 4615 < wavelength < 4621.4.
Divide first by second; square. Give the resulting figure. 0.72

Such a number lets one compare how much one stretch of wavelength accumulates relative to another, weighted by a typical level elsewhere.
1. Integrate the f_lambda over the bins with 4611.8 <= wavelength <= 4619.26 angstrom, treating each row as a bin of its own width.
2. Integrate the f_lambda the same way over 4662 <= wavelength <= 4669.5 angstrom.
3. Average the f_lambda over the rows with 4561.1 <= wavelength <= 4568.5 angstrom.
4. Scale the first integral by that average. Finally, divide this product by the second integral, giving 7.2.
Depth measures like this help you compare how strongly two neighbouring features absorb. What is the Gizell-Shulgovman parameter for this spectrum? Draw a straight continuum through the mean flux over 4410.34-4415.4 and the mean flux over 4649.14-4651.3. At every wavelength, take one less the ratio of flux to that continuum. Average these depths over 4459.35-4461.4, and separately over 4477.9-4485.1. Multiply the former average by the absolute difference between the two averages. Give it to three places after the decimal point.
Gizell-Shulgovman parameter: -0.014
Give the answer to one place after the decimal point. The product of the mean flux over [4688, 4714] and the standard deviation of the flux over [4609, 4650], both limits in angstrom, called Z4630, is 1.0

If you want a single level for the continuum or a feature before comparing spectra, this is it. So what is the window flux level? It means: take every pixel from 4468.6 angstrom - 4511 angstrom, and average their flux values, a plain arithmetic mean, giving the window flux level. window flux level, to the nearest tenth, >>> 4.0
